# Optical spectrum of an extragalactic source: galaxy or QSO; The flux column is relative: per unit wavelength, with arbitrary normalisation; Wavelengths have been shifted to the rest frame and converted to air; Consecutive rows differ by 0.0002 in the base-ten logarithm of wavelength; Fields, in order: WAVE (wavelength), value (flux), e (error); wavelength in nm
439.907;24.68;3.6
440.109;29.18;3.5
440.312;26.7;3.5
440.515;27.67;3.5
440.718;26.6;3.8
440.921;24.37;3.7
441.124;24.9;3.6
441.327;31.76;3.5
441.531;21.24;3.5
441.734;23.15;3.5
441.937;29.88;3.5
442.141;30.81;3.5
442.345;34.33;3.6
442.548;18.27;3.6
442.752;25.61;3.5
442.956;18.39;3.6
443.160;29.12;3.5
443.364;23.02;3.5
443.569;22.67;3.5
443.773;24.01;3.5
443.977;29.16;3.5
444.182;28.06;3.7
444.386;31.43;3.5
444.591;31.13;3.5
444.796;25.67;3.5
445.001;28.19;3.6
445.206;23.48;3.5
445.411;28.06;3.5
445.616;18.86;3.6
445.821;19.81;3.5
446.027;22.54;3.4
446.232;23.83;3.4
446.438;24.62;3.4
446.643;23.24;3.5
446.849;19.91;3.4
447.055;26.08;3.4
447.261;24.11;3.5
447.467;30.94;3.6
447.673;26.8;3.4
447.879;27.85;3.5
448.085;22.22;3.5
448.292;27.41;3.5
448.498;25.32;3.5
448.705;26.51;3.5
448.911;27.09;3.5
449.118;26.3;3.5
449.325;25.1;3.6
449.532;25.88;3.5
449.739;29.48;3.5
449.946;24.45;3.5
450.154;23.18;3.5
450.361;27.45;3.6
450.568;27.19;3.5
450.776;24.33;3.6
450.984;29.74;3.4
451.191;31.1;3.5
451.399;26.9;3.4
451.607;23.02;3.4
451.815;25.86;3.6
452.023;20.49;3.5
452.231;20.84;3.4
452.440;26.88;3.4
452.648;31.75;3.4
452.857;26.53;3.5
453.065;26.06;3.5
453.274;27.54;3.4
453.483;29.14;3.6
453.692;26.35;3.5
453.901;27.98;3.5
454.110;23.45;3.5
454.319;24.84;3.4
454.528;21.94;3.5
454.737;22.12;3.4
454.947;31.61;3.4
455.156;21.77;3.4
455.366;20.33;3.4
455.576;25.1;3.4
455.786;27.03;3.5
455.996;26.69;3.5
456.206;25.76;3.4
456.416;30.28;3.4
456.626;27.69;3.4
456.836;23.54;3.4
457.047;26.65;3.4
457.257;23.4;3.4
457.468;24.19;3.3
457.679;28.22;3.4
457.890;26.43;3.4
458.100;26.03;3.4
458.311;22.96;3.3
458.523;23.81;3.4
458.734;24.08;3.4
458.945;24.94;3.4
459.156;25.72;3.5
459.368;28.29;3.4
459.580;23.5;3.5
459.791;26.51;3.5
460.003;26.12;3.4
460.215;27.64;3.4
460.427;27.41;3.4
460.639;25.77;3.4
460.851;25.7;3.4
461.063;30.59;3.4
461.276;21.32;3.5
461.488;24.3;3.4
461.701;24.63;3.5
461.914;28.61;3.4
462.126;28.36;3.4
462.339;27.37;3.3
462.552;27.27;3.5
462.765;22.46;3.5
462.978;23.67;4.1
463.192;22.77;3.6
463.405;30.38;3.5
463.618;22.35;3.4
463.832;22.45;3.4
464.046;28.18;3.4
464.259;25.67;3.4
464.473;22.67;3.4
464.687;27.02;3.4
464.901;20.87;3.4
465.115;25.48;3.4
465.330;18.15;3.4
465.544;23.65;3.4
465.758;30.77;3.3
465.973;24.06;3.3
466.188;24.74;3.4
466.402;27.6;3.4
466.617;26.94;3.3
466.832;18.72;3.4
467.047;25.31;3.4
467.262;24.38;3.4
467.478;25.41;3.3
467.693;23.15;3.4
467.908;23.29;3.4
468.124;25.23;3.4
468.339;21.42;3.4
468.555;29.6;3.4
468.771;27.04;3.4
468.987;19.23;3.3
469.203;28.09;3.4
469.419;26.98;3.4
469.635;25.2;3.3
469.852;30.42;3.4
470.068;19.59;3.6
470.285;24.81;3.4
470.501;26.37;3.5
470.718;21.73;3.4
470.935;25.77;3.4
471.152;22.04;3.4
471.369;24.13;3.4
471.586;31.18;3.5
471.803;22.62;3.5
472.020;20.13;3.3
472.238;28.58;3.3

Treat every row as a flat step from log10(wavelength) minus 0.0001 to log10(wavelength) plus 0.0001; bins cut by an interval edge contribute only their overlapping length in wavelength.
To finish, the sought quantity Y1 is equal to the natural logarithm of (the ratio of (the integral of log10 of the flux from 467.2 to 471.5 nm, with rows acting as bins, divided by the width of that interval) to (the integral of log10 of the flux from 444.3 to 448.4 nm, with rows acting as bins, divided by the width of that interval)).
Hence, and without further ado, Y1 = -0.0060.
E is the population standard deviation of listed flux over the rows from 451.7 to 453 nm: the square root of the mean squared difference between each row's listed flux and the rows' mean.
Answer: 3.8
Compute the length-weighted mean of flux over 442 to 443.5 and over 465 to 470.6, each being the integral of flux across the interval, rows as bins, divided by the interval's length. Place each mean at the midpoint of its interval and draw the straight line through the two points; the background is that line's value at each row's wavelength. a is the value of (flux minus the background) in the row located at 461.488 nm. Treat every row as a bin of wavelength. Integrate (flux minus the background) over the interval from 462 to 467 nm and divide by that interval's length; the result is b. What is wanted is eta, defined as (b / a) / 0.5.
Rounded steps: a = -0.7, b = -0.1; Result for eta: 0.18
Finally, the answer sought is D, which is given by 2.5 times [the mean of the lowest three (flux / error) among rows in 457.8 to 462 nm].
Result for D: 16.5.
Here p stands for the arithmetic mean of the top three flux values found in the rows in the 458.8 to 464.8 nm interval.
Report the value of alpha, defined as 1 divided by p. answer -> 0.0335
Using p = 29.9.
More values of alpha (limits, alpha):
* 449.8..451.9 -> 0.0340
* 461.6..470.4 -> 0.0328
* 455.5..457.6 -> 0.0353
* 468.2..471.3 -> 0.0340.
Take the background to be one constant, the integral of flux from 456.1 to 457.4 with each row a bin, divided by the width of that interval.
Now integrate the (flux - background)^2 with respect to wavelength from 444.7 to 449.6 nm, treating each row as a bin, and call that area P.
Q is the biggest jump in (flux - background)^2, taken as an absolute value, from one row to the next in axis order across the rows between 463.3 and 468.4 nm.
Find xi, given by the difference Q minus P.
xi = 17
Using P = 47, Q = 64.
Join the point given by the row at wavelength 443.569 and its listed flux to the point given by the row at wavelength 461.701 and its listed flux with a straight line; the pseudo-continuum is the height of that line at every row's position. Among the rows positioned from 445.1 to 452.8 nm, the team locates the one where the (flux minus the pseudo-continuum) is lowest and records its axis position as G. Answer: 445.616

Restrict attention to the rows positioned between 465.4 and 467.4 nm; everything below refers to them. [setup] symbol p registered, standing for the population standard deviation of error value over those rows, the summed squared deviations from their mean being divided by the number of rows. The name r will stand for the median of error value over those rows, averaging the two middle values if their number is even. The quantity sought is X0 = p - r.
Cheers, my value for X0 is -3.35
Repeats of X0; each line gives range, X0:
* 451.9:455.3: -3.39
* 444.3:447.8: -3.43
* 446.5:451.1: -3.44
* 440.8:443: -3.43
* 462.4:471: -3.27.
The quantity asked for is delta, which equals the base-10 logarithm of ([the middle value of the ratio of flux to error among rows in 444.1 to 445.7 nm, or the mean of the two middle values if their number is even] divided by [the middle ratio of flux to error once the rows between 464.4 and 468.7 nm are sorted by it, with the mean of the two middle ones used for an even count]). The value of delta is 0.025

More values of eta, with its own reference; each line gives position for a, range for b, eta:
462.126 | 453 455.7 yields -0.02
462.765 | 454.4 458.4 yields -0.12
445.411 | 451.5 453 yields -0.22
